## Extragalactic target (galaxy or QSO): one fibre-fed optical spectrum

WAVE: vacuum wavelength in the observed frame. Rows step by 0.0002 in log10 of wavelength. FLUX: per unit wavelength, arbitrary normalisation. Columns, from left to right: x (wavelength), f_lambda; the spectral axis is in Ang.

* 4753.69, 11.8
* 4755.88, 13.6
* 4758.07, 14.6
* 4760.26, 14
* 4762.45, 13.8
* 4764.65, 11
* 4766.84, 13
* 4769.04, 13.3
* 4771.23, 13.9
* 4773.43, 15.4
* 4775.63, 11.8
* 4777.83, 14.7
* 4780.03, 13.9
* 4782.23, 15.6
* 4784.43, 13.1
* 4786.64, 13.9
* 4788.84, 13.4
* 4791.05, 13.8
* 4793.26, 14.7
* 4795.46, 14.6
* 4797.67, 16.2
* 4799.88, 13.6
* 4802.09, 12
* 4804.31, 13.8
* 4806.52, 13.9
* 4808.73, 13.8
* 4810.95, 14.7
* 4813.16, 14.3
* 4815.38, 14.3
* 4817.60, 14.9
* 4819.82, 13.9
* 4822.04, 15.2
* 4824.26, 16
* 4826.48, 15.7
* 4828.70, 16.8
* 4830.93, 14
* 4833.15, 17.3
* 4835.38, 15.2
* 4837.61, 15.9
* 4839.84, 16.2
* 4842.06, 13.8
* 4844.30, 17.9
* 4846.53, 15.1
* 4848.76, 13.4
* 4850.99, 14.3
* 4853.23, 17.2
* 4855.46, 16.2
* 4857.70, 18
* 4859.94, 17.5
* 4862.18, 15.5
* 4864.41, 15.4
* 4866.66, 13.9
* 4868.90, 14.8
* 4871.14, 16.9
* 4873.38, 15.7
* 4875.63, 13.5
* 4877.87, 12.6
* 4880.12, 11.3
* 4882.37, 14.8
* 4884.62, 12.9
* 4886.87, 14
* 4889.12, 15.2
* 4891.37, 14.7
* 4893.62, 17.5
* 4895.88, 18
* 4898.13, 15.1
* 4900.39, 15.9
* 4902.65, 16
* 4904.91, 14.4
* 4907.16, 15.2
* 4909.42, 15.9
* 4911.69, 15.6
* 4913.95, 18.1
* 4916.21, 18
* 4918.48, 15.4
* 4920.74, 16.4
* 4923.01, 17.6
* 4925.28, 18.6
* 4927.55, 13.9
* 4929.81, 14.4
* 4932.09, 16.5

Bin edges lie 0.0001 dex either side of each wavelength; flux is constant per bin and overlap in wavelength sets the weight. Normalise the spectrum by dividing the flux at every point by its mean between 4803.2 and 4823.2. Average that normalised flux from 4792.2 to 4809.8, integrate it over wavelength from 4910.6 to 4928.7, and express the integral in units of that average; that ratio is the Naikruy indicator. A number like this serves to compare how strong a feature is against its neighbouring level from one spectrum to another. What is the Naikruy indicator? 21.5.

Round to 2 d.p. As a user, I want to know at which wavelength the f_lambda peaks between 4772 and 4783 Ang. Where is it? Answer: 4782.23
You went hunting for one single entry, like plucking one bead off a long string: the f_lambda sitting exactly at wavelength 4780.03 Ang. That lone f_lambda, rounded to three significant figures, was 13.9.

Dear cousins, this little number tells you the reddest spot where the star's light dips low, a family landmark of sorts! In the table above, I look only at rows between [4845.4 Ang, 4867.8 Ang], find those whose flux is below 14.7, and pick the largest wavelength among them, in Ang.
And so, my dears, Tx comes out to 4866.66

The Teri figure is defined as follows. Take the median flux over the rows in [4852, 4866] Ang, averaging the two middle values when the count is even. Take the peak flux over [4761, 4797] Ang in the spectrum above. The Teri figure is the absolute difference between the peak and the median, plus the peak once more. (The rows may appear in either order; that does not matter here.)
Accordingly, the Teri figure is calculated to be 16.7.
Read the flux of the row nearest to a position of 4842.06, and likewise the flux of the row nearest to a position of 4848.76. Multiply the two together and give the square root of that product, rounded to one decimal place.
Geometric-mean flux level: 13.6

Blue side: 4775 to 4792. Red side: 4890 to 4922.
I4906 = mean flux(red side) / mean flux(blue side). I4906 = 1.17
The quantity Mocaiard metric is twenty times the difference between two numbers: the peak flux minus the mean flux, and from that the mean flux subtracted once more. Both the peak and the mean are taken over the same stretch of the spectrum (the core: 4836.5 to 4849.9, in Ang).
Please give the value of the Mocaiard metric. -257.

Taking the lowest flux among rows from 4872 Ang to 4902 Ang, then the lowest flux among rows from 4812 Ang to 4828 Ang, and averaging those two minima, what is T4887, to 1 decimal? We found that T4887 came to 12.6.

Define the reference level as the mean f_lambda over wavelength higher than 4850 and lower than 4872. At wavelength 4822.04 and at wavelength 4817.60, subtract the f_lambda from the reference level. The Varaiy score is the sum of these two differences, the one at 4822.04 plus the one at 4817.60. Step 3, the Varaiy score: 1.8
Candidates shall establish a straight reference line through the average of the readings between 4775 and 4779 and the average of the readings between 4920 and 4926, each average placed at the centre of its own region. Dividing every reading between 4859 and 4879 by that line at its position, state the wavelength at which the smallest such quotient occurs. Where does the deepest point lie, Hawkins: 4877.87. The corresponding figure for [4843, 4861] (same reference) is 4848.76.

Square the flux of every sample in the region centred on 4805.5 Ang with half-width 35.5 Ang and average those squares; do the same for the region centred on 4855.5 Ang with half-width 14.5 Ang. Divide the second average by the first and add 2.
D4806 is 3.15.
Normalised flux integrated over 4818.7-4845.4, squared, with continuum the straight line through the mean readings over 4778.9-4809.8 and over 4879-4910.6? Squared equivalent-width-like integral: 841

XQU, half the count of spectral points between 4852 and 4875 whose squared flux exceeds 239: 3.5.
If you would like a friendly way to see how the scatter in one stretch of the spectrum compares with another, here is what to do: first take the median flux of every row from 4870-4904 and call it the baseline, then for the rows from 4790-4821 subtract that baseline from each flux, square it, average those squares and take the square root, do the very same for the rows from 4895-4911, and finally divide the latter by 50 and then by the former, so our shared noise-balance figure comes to 0.0196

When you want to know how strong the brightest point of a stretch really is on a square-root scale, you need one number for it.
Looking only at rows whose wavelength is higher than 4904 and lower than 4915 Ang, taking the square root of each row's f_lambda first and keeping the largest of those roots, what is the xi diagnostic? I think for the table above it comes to 4.25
